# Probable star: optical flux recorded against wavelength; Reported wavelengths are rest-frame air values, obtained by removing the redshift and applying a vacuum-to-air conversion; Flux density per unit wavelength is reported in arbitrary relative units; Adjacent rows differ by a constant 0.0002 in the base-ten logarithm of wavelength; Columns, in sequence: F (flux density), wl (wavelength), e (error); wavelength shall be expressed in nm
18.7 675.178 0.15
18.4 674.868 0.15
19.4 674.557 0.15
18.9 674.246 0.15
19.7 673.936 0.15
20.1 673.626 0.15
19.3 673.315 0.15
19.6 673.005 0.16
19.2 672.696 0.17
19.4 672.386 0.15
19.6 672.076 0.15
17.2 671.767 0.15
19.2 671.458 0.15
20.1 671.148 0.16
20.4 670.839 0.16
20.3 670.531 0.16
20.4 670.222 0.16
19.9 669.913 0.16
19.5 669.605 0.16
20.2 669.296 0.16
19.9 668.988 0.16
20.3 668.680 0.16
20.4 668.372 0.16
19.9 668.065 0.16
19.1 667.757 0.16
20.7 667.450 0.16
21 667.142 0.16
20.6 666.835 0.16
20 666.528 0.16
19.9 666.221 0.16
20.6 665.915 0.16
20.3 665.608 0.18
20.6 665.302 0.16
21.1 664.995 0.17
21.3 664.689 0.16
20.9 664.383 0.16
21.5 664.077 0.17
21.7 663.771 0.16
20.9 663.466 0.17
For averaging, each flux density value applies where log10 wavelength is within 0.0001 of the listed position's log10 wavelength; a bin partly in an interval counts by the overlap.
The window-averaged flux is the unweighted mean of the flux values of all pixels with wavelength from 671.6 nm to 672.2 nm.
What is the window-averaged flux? 18.4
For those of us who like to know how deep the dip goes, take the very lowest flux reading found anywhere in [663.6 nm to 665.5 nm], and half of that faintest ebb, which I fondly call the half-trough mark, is 10.3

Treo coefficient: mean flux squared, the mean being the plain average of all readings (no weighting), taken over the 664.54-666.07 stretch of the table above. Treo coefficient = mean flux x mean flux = 432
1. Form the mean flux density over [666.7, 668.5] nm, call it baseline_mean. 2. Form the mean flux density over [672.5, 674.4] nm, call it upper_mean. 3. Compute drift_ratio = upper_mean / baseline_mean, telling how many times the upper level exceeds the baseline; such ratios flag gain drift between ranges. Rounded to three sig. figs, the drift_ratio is 0.960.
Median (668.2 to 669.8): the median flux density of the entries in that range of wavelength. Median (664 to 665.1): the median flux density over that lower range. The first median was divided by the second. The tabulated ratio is 0.953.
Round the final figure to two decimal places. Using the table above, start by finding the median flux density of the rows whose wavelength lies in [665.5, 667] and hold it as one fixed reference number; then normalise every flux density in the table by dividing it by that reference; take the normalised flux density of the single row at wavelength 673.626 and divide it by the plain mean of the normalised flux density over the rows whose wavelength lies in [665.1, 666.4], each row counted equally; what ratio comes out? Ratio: 0.99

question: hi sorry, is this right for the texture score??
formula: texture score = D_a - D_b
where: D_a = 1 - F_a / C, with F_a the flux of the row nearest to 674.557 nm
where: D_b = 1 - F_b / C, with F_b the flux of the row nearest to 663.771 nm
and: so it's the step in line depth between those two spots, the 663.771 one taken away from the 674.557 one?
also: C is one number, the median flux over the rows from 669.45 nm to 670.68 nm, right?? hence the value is 0.11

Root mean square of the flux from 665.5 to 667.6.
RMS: 20.4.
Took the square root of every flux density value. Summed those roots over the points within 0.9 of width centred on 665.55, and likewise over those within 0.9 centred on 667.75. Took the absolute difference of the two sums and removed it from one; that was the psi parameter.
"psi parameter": 0.80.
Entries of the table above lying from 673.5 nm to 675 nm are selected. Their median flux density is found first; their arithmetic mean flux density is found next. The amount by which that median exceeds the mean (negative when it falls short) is 0.10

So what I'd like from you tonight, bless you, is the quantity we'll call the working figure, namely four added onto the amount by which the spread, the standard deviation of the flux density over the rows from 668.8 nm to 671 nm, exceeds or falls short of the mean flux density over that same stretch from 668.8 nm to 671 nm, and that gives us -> -15.8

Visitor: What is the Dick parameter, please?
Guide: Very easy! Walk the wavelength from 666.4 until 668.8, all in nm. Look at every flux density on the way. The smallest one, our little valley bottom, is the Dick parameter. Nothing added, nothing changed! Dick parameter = 19.1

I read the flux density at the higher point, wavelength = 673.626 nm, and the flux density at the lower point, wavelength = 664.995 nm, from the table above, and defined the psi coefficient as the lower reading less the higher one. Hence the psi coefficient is 1.0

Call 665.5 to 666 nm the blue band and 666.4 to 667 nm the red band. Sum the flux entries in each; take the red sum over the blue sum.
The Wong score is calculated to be 0.99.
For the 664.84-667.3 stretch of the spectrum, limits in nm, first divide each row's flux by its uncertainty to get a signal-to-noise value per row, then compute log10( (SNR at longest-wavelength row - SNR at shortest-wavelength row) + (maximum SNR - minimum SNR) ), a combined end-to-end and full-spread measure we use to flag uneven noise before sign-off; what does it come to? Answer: 1.4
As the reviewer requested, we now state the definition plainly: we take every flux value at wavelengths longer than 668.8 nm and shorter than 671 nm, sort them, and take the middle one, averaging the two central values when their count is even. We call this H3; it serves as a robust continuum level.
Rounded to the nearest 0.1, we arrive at 20.2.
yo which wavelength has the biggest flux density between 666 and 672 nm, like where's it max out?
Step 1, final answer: 667.142 nm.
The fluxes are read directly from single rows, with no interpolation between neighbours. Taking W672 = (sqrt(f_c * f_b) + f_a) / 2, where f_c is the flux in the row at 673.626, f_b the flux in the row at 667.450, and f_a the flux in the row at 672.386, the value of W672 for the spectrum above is 19.9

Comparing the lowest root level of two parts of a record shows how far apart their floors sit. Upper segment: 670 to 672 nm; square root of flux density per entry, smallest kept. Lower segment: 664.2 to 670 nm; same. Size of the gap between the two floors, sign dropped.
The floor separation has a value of 0.22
